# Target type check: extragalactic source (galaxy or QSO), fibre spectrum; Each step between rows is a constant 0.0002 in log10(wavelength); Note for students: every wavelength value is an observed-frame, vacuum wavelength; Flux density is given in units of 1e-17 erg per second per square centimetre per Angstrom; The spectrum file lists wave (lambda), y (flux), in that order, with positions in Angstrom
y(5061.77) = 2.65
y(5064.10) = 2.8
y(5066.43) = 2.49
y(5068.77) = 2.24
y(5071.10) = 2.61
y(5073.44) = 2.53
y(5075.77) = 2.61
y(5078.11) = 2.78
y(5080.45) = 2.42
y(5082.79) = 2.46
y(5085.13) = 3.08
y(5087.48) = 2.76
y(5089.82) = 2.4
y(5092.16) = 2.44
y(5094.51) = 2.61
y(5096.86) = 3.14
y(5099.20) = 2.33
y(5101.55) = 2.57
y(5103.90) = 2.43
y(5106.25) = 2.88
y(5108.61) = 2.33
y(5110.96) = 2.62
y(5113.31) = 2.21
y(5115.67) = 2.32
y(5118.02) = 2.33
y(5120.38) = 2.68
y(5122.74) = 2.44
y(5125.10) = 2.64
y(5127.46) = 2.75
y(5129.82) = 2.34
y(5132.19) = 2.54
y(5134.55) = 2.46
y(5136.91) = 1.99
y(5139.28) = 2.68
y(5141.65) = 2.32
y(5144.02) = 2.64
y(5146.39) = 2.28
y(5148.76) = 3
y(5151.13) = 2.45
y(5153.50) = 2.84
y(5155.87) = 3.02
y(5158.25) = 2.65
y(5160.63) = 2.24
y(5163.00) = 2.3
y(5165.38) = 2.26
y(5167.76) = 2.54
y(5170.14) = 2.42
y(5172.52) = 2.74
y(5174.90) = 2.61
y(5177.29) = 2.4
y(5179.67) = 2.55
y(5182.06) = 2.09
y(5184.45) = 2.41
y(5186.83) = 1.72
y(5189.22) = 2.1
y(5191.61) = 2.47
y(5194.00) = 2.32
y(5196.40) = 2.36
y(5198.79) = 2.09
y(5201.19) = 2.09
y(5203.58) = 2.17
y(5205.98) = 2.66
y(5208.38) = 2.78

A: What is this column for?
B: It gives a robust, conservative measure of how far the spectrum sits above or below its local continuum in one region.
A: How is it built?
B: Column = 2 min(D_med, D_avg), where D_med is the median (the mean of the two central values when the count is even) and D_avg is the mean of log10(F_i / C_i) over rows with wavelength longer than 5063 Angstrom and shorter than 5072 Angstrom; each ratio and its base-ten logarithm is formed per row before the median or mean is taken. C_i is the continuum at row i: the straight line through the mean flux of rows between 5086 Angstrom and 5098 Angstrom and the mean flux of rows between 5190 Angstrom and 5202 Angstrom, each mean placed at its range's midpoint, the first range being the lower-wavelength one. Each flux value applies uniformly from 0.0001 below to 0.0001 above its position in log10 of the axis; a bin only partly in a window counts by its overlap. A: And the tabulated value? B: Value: -0.08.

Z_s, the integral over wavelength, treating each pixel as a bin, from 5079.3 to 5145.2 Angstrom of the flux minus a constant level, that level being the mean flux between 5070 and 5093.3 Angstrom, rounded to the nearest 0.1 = -5.3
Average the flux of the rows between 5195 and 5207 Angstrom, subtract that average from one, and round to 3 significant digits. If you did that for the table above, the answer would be -1.27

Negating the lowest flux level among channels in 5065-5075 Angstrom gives -2.24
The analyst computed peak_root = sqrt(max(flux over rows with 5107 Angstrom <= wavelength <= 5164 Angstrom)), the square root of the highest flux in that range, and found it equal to 1.74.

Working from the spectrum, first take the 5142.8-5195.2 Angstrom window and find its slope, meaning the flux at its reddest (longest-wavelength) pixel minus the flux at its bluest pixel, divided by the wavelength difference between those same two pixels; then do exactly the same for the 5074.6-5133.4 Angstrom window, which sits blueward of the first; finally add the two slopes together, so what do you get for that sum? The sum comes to -0.01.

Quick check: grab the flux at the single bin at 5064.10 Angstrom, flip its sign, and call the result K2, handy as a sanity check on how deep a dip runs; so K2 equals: -2.8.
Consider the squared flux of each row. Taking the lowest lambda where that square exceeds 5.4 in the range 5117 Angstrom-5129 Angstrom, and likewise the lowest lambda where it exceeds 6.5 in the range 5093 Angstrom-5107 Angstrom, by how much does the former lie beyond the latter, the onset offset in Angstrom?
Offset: 23.5 Angstrom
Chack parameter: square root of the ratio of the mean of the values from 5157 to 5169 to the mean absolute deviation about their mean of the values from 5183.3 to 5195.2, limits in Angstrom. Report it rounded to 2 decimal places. 3.19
